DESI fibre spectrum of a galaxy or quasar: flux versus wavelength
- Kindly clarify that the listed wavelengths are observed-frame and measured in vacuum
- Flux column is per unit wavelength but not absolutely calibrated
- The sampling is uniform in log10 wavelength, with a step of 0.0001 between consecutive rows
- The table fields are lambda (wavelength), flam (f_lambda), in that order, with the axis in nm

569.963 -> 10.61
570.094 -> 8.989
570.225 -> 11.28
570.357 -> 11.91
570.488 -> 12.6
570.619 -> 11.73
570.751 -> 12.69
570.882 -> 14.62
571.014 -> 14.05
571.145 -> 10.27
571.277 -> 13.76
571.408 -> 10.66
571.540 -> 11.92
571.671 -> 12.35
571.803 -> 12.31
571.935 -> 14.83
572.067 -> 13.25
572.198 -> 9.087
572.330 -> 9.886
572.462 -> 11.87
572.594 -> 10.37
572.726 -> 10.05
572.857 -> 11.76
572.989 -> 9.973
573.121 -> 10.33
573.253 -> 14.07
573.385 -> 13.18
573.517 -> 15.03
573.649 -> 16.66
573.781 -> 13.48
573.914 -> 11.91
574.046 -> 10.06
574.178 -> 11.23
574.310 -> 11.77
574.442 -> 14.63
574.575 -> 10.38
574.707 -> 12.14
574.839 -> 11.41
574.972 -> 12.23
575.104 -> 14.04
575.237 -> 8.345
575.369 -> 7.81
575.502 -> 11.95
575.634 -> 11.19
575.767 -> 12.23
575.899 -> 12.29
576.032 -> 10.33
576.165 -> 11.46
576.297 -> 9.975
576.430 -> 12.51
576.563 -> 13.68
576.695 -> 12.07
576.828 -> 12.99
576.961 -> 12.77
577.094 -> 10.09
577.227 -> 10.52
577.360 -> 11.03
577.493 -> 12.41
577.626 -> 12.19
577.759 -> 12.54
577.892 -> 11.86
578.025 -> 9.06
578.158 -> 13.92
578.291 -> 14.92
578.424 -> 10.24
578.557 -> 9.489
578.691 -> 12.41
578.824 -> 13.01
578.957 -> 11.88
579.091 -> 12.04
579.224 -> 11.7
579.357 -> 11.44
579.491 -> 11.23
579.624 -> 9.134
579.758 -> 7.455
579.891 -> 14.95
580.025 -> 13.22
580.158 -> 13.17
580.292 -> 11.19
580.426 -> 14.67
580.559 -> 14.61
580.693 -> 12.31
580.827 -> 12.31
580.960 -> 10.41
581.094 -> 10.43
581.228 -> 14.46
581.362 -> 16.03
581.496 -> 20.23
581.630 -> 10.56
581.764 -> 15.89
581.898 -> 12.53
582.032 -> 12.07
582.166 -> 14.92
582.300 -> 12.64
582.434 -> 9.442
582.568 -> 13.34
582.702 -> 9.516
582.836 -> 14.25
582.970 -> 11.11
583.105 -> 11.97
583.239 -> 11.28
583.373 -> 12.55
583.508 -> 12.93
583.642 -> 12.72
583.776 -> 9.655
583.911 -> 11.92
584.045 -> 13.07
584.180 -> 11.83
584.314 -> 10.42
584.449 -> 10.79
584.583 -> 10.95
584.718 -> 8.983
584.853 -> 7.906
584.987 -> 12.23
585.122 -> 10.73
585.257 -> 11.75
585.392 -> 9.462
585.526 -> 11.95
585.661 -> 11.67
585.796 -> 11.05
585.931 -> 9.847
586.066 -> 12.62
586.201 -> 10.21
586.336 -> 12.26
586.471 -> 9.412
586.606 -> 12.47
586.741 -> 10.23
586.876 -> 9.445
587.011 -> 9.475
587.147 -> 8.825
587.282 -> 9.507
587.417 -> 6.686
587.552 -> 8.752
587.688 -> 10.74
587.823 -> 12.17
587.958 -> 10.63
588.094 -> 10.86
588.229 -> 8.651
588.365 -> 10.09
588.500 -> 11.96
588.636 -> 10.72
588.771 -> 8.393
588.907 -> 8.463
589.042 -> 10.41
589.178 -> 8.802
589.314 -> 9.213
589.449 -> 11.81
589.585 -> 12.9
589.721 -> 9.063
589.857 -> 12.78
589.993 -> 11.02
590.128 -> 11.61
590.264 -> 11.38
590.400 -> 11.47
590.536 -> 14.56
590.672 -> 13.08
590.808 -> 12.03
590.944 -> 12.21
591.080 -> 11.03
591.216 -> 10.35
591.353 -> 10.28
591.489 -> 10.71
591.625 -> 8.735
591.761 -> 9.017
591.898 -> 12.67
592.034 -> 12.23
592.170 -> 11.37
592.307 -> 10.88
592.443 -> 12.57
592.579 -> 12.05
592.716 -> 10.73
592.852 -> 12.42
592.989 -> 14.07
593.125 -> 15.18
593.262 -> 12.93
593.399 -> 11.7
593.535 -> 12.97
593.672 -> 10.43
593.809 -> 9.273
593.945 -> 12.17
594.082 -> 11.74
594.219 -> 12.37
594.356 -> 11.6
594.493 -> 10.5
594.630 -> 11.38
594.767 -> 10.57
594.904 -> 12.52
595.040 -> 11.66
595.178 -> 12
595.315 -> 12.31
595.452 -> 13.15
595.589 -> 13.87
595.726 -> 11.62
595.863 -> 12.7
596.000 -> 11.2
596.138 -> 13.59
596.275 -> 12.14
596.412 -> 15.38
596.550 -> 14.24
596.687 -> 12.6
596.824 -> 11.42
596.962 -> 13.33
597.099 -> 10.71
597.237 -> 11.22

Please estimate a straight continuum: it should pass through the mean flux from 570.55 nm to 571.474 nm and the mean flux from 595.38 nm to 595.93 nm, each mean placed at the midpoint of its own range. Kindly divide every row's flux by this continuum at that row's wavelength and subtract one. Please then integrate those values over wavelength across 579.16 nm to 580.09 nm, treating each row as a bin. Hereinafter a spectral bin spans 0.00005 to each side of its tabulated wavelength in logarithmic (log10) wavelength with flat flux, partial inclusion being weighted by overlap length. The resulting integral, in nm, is -0.10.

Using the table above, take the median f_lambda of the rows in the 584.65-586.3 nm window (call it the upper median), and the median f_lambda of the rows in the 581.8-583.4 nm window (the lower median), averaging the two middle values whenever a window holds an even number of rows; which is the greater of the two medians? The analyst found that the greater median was 12.3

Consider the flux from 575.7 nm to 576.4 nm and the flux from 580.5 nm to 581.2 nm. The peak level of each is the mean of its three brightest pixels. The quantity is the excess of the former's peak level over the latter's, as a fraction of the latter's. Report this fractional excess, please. -0.08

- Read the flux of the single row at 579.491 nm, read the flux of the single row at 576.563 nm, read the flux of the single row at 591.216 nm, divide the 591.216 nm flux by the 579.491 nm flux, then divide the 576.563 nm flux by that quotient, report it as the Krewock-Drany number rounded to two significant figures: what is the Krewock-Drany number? 15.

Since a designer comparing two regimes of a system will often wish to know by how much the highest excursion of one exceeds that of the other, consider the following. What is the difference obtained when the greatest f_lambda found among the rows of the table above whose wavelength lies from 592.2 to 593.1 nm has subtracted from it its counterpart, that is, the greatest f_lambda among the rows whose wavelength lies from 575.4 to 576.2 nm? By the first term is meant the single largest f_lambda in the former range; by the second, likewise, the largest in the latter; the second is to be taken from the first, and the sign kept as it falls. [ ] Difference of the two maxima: 1.8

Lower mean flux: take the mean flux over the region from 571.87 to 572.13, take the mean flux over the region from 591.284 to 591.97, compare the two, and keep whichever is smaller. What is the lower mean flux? 10.3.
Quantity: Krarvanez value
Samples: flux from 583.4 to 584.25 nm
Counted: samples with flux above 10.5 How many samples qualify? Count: 5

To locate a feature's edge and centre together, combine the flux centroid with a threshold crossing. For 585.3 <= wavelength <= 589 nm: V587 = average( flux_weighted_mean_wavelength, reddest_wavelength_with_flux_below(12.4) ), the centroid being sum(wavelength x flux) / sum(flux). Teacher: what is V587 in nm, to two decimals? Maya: 588.00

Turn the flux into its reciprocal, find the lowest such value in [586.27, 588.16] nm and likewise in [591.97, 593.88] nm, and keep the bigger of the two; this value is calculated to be 0.080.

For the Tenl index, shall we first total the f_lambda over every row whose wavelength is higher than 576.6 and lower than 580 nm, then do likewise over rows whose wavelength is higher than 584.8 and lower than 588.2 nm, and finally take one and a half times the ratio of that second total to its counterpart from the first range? 1.34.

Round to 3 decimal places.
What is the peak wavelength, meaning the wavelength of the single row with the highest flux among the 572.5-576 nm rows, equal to 573.649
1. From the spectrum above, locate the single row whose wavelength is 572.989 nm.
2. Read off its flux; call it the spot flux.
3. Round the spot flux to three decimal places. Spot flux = 9.973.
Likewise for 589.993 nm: 11.020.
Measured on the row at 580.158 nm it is 13.170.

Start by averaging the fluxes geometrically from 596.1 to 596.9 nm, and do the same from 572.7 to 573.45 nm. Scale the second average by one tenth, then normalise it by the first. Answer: 0.087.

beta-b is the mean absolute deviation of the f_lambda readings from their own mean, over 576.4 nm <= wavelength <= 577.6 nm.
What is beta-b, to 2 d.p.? 0.97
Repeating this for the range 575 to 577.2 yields 1.40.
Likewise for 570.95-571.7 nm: 1.22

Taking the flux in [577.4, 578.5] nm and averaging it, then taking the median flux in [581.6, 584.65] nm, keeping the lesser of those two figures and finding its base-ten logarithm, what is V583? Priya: 1.08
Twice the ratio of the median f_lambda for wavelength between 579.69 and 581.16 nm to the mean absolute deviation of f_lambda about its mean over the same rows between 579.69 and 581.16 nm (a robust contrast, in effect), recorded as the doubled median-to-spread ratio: 14.2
